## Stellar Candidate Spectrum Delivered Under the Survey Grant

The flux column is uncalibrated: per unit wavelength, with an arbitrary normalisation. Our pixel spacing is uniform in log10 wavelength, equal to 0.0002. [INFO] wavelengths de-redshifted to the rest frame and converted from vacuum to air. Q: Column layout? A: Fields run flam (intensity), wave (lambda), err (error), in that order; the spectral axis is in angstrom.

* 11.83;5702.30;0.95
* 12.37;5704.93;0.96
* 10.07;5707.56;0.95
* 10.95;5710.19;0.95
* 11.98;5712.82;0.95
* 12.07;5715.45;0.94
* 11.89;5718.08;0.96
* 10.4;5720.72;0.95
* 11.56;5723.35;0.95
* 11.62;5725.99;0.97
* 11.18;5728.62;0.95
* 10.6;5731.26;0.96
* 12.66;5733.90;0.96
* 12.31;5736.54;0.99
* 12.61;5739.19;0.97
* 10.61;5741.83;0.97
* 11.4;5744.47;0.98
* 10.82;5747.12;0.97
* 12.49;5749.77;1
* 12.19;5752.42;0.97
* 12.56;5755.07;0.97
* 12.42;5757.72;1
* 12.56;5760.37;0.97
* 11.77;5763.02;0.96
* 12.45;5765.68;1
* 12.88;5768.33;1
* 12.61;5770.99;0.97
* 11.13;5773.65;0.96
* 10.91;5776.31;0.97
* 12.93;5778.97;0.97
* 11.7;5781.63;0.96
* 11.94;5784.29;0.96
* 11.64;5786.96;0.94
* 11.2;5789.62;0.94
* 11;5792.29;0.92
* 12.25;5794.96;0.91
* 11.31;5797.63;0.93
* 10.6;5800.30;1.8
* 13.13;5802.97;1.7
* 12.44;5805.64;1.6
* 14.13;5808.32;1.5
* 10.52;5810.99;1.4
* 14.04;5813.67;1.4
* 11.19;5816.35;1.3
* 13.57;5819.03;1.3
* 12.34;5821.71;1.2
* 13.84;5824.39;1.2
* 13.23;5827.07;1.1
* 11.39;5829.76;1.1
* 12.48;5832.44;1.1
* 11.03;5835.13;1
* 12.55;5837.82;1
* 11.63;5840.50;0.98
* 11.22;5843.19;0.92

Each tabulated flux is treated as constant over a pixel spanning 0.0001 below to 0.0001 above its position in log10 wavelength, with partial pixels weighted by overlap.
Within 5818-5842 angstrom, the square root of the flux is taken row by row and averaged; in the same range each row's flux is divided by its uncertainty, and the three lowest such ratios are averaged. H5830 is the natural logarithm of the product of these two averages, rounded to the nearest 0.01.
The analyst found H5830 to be 3.60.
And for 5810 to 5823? 3.42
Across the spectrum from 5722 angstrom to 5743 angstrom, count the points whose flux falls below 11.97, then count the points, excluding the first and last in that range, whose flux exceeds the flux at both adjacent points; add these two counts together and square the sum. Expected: 64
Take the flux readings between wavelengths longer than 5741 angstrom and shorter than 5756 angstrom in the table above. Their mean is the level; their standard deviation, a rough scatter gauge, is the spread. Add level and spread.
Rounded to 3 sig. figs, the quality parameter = 12.5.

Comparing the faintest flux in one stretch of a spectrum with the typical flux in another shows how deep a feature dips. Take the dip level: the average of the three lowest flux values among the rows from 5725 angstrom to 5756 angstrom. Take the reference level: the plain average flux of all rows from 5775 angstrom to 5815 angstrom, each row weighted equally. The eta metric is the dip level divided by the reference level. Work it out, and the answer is 0.891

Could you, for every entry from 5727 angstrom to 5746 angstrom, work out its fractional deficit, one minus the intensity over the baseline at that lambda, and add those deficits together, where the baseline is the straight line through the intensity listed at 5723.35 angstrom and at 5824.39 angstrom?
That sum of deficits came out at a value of 0.14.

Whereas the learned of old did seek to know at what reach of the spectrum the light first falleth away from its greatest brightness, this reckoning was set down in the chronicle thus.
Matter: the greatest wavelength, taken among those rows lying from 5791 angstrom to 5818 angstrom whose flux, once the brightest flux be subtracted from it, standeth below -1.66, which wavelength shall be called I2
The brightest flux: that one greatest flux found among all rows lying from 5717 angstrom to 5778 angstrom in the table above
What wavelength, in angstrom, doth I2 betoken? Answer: 5816.35 angstrom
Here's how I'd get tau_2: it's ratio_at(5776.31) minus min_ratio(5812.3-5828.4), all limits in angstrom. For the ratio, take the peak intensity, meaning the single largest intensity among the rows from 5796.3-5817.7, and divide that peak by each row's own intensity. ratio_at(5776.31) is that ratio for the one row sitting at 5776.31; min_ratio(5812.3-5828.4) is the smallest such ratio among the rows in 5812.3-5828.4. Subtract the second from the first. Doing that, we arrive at 0.29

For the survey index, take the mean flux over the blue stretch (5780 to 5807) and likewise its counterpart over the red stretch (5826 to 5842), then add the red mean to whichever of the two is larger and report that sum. 24.1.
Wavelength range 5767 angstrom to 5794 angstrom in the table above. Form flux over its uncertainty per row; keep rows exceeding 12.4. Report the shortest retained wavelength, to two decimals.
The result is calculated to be 5768.33 angstrom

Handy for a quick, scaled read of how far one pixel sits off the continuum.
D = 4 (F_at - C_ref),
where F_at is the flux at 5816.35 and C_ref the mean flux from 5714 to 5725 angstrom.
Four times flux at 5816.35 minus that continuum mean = -1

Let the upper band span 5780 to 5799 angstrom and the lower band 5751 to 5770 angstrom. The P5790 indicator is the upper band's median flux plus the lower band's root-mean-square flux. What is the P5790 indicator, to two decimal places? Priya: 24.05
